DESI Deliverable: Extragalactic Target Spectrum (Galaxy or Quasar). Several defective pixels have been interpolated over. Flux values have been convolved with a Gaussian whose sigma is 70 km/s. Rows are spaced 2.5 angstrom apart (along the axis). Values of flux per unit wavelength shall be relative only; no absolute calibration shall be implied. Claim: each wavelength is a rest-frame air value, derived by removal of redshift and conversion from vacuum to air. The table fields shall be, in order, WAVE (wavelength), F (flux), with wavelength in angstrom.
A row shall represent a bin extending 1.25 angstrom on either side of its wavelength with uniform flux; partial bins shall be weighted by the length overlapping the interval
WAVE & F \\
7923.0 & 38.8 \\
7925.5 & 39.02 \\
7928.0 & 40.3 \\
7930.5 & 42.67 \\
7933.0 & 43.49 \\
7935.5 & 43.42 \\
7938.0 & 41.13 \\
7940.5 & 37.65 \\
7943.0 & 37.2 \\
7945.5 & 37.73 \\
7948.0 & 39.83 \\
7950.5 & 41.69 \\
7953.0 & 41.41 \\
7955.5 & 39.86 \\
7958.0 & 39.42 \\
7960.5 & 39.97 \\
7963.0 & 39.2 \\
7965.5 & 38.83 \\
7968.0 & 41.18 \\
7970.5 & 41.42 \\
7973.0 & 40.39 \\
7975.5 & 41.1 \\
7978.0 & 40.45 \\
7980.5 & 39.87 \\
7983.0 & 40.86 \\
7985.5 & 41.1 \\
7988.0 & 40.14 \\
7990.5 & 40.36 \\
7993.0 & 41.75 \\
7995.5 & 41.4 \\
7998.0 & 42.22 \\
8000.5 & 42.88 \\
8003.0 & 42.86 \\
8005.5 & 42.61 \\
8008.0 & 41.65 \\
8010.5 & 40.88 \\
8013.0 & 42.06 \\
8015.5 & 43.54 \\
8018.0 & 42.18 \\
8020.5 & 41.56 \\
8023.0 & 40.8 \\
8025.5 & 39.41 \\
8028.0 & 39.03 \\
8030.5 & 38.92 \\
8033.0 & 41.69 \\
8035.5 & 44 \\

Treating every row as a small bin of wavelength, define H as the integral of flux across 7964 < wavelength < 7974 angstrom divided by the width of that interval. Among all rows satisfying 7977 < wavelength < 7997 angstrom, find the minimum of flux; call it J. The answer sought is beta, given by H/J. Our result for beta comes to 1.01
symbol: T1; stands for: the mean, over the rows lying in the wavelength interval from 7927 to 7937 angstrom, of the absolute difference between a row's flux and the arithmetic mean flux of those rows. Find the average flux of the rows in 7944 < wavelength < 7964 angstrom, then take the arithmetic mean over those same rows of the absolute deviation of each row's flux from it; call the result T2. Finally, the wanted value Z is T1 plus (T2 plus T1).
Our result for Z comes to 3.0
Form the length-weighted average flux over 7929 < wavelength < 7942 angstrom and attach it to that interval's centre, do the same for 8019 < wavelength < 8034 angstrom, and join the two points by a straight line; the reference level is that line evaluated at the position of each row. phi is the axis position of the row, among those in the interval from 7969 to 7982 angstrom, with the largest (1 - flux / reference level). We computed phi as 7980.5 angstrom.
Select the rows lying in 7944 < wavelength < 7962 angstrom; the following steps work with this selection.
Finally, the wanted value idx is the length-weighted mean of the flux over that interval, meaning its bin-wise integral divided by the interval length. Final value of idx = 39.9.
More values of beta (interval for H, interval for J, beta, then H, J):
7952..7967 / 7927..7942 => 1.06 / 39.78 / 37.65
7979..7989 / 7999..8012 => 0.99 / 40.50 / 40.88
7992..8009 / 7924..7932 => 1.08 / 42.21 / 39.02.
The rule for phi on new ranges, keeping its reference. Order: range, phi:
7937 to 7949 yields 7943.0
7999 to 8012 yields 8010.5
